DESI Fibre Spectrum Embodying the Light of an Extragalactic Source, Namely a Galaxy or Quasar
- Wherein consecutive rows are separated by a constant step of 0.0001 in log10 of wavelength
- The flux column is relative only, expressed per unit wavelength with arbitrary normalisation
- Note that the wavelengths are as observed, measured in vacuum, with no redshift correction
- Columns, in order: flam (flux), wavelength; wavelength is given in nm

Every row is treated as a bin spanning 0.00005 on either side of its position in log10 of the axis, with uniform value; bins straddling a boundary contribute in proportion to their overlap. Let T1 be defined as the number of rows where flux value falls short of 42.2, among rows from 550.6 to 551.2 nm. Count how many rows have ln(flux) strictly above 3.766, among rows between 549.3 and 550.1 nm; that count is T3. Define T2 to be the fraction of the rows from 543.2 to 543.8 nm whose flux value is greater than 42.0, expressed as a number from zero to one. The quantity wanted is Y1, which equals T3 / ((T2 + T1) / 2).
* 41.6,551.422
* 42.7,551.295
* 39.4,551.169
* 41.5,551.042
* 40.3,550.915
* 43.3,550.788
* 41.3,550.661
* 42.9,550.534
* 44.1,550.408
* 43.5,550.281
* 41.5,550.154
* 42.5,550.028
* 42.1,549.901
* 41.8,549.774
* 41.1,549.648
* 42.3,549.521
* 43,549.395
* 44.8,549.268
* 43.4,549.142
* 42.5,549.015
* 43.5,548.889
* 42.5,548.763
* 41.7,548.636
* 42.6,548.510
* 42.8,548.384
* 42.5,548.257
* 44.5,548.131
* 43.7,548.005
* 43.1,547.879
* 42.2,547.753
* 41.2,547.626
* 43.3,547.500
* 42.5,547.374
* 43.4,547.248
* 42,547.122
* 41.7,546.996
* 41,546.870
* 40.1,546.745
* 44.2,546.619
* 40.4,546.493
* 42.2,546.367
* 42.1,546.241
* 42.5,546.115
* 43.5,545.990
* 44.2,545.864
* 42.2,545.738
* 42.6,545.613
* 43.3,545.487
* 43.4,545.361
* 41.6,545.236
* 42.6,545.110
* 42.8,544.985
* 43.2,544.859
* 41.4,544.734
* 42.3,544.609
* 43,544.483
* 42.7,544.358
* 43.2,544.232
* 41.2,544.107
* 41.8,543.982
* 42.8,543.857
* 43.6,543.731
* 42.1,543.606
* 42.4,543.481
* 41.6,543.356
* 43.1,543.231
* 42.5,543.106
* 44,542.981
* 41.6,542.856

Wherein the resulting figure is 0.0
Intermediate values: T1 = 4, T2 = 0.80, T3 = 0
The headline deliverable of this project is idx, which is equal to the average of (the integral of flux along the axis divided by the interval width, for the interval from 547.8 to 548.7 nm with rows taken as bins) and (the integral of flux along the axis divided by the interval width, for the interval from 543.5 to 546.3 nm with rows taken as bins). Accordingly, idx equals 42.8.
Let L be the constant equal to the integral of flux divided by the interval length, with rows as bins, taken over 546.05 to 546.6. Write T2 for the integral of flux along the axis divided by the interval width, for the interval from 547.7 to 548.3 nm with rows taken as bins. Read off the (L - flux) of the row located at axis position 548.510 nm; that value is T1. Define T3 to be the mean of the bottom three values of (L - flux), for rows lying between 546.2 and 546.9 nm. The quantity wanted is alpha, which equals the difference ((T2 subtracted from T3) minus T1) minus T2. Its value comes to -86.8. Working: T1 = -0.6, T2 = 43.3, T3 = -0.8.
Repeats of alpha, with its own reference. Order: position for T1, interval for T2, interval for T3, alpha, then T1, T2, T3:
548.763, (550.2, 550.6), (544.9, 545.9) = -87.9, -0.5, 43.4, -1.6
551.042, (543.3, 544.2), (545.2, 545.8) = -86.2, 0.5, 42.3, -1.1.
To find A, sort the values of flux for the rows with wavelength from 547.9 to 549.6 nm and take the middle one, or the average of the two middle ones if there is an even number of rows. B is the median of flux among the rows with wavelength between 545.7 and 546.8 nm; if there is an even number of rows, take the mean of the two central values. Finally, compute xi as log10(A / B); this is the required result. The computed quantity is 0.006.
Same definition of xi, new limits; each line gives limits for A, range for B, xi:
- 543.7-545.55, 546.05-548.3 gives 0.005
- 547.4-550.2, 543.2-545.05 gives -0.002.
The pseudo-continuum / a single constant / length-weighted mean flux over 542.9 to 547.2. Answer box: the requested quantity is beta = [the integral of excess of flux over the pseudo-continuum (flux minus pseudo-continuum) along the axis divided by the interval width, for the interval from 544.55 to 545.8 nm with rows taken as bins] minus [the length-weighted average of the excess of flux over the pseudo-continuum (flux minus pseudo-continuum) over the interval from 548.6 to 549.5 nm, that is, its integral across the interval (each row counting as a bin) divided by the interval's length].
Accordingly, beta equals -0.52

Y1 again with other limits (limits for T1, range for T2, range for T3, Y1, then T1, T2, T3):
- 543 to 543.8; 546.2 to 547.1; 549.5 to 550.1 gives 0.0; 2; 0.43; 0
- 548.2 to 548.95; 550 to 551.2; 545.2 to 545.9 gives 4.0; 1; 0.50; 3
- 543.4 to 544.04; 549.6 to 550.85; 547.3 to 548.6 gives 2.3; 2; 0.60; 3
